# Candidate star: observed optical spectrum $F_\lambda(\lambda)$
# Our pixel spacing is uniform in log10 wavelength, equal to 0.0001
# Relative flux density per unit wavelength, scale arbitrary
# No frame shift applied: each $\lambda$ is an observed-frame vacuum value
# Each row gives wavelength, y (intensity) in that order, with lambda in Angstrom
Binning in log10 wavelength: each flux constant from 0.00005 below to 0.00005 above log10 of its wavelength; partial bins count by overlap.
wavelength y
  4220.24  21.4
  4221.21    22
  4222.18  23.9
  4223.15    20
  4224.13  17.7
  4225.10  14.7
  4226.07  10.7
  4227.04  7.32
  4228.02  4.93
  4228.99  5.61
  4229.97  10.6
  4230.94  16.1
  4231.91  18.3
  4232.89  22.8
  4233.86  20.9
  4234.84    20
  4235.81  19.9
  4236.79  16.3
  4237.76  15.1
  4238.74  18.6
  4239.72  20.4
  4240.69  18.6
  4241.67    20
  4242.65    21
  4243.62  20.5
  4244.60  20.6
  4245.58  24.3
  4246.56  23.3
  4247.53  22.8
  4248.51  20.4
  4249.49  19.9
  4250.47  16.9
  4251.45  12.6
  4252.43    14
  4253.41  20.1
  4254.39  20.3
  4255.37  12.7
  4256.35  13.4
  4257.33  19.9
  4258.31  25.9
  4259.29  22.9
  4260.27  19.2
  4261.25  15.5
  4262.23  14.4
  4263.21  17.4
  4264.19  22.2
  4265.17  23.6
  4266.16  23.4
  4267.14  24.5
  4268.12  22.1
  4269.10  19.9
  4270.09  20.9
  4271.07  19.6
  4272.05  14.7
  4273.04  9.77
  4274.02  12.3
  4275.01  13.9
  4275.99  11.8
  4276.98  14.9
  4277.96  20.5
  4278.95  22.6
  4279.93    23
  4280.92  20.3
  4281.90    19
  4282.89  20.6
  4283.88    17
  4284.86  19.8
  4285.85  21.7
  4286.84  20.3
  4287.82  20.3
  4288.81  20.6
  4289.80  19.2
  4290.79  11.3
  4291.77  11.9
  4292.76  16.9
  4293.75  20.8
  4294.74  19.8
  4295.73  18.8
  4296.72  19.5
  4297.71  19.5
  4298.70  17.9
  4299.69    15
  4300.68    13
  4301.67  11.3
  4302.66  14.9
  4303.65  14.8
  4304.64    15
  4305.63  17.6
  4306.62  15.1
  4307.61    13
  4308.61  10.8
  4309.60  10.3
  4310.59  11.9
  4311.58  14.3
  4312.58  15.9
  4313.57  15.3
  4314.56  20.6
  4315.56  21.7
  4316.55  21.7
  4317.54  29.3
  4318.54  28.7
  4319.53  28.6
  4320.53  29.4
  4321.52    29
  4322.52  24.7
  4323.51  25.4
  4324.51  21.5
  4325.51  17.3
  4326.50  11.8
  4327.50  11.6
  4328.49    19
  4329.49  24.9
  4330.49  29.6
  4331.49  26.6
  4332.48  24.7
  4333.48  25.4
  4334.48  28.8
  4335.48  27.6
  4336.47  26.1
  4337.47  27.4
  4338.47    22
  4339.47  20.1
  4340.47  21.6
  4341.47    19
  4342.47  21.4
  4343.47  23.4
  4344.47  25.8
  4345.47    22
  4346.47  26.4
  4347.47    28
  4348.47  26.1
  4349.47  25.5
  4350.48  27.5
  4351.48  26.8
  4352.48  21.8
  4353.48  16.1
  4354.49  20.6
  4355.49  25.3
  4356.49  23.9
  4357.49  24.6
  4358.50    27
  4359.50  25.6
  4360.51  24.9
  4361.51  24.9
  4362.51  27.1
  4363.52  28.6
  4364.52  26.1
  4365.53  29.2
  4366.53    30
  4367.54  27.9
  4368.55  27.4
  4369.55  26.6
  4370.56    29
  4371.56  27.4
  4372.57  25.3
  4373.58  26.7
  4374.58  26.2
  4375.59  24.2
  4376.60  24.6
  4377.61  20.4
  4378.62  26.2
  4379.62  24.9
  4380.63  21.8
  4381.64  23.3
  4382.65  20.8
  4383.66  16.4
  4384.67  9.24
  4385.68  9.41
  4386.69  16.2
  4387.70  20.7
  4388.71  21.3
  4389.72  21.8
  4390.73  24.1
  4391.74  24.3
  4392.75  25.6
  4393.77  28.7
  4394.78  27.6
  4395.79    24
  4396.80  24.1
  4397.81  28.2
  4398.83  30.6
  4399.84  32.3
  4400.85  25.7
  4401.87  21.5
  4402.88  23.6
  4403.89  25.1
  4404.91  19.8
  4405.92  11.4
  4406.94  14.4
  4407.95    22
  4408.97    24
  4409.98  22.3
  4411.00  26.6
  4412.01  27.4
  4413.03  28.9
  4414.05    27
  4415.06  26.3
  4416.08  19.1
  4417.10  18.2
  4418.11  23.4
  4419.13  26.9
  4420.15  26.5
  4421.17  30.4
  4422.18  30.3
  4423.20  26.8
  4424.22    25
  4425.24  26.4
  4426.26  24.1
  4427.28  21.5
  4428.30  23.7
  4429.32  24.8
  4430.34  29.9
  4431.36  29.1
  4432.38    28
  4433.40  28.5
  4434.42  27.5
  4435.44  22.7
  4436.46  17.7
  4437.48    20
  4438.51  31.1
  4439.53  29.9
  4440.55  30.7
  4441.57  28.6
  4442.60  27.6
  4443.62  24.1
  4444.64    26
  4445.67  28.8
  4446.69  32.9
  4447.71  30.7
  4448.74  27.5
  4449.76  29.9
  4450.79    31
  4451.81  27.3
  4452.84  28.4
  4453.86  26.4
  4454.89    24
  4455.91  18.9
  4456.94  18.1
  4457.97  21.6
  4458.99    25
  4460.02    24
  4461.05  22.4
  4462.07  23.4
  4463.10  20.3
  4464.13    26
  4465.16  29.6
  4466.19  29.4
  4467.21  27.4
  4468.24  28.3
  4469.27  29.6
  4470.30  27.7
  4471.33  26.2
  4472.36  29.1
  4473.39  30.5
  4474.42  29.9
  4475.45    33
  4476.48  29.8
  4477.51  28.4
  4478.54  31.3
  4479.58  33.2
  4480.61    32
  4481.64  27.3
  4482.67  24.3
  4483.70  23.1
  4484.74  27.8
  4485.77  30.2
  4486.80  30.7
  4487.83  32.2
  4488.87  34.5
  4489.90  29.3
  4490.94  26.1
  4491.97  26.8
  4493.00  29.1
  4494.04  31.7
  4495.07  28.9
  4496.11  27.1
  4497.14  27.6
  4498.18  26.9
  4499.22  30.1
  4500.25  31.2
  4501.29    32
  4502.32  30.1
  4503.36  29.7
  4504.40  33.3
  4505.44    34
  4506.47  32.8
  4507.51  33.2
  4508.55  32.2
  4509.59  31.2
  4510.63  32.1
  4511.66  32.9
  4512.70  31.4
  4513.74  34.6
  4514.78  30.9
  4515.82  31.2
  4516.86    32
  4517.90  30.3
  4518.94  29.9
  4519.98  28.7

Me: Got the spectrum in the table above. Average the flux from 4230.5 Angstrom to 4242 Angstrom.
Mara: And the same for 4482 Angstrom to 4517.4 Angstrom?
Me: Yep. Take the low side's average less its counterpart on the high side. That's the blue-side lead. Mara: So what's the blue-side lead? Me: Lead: -11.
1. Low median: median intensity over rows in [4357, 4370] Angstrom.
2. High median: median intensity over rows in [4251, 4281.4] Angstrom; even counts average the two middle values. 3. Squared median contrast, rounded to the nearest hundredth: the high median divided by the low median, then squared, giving 0.54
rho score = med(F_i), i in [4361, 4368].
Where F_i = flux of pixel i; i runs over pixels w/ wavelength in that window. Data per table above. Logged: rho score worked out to 27.9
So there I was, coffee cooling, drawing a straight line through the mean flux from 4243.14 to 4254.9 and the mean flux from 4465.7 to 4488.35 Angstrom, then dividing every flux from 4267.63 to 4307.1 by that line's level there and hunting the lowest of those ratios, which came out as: 0.47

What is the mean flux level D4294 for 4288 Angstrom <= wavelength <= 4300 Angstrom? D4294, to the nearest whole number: 18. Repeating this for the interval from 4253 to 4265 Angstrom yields 19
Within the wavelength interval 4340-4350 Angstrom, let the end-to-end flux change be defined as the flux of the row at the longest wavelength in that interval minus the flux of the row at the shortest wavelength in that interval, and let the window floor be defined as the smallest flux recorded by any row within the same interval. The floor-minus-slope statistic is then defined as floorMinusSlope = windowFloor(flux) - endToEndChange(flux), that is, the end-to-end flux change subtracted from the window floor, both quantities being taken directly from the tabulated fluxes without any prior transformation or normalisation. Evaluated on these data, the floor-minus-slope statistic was 15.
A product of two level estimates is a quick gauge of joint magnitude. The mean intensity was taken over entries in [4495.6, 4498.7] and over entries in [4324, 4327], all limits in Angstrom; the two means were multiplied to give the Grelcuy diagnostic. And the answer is 459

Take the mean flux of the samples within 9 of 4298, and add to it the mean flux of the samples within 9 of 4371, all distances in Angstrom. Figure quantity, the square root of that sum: 6.5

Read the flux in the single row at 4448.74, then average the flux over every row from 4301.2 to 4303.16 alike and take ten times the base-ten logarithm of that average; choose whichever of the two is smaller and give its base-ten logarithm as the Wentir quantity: 1.05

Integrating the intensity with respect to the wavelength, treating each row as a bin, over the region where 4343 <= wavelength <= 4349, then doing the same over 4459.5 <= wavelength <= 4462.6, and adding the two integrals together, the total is 224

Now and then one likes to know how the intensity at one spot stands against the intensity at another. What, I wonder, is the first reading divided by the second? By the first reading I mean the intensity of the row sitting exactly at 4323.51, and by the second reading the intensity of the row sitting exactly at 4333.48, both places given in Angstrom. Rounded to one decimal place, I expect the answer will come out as 1.0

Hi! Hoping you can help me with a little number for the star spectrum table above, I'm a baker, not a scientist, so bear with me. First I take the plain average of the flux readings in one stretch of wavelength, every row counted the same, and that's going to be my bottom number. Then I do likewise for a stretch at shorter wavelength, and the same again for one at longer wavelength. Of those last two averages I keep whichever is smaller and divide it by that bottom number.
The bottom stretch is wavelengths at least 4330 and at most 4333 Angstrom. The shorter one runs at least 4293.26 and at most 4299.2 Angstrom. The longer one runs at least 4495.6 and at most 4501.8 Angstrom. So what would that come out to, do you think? 0.72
